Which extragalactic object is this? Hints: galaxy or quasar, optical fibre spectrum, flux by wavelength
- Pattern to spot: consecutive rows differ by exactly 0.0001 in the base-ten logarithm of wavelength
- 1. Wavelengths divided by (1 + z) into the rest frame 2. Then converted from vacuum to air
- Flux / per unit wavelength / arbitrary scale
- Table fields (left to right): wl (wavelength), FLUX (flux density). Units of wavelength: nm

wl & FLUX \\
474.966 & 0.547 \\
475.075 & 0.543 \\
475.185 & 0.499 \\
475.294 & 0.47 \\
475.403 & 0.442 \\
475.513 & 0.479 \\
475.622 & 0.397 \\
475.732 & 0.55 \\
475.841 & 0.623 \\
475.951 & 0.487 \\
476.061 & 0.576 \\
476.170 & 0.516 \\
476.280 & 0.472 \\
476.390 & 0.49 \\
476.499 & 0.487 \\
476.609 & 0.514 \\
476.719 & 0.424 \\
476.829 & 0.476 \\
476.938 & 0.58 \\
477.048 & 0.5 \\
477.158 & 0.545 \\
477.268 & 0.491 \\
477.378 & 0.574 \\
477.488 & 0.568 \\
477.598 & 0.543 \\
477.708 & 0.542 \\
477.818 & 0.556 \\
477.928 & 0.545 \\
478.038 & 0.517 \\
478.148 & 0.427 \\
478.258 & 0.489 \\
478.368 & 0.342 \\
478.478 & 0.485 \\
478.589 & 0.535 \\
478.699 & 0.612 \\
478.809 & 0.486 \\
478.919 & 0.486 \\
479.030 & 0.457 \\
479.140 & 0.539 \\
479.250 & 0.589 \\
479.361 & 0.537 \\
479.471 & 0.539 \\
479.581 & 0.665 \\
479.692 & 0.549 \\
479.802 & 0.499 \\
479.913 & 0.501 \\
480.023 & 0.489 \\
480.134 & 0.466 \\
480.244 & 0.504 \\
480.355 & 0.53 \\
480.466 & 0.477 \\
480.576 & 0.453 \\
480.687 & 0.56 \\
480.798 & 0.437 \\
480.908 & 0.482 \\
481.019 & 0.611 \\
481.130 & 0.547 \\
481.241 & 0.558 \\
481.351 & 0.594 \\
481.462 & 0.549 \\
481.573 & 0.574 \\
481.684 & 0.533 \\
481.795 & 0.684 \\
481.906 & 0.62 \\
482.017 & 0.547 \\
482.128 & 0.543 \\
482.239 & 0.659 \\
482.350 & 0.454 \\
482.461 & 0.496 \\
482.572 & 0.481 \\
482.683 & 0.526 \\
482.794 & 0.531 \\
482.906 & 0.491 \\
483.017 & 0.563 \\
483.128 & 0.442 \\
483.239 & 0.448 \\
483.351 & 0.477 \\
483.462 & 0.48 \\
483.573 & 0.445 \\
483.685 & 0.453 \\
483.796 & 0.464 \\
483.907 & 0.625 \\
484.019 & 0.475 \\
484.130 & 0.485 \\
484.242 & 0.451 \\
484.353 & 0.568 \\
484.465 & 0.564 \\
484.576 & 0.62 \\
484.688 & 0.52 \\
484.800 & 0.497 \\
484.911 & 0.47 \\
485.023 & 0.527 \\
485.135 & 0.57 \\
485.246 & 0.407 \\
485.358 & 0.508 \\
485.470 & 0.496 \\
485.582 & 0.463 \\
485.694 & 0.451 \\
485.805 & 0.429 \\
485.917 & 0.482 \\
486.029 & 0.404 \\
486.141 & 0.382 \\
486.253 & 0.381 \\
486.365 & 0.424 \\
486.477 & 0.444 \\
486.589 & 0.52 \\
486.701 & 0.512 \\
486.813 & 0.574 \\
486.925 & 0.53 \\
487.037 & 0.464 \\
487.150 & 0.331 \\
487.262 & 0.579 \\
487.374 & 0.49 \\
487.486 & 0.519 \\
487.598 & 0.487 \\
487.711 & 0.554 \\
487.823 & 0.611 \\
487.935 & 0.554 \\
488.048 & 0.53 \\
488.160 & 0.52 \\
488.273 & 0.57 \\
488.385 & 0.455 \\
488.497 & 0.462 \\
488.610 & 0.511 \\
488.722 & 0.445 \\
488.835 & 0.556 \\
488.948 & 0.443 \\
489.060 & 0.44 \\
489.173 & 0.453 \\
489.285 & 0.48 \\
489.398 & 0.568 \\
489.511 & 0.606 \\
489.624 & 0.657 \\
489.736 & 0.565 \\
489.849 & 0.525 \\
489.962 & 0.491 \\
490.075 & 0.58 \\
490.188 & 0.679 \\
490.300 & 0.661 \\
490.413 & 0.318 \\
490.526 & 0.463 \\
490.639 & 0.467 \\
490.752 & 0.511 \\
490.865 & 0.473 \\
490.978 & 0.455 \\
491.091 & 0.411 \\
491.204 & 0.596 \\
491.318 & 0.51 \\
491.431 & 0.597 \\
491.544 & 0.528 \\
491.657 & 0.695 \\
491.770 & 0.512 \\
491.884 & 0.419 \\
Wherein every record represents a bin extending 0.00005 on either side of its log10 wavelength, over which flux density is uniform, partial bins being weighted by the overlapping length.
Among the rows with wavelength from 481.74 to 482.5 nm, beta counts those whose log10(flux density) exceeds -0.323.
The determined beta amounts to 6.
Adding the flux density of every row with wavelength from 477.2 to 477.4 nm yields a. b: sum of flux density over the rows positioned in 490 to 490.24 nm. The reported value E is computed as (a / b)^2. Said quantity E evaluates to 0.72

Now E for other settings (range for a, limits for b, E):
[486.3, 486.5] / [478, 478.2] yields 0.85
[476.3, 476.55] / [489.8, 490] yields 0.92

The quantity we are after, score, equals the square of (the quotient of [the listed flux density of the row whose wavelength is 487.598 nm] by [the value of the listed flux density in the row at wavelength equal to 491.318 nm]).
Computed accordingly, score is 0.9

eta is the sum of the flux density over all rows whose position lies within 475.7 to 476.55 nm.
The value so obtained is 4.20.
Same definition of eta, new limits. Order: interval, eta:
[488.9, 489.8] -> 4.21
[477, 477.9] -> 4.32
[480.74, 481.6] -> 4.35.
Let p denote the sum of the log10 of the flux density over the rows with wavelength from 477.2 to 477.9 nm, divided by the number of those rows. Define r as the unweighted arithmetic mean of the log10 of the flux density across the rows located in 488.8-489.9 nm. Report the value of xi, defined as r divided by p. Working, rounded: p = -0.264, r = -0.280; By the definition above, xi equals 1.06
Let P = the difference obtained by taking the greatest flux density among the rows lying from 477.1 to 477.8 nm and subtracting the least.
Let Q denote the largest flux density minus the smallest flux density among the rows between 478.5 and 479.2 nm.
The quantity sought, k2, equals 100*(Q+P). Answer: 23.8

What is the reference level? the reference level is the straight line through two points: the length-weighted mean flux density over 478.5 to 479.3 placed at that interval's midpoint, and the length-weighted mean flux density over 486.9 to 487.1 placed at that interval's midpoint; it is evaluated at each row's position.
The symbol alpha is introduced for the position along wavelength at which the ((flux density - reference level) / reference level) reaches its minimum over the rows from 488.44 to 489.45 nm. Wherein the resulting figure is 489.060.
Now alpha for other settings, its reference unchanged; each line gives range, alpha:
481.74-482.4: 482.350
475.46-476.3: 475.622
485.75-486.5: 486.253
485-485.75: 485.246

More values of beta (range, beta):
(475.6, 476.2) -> 5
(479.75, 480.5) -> 6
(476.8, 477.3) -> 5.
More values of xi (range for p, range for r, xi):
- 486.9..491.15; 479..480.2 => 0.94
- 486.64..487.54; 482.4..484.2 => 1.01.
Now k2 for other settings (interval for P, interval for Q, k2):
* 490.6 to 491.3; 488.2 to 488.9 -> 31.0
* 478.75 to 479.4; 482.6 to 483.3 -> 25.3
